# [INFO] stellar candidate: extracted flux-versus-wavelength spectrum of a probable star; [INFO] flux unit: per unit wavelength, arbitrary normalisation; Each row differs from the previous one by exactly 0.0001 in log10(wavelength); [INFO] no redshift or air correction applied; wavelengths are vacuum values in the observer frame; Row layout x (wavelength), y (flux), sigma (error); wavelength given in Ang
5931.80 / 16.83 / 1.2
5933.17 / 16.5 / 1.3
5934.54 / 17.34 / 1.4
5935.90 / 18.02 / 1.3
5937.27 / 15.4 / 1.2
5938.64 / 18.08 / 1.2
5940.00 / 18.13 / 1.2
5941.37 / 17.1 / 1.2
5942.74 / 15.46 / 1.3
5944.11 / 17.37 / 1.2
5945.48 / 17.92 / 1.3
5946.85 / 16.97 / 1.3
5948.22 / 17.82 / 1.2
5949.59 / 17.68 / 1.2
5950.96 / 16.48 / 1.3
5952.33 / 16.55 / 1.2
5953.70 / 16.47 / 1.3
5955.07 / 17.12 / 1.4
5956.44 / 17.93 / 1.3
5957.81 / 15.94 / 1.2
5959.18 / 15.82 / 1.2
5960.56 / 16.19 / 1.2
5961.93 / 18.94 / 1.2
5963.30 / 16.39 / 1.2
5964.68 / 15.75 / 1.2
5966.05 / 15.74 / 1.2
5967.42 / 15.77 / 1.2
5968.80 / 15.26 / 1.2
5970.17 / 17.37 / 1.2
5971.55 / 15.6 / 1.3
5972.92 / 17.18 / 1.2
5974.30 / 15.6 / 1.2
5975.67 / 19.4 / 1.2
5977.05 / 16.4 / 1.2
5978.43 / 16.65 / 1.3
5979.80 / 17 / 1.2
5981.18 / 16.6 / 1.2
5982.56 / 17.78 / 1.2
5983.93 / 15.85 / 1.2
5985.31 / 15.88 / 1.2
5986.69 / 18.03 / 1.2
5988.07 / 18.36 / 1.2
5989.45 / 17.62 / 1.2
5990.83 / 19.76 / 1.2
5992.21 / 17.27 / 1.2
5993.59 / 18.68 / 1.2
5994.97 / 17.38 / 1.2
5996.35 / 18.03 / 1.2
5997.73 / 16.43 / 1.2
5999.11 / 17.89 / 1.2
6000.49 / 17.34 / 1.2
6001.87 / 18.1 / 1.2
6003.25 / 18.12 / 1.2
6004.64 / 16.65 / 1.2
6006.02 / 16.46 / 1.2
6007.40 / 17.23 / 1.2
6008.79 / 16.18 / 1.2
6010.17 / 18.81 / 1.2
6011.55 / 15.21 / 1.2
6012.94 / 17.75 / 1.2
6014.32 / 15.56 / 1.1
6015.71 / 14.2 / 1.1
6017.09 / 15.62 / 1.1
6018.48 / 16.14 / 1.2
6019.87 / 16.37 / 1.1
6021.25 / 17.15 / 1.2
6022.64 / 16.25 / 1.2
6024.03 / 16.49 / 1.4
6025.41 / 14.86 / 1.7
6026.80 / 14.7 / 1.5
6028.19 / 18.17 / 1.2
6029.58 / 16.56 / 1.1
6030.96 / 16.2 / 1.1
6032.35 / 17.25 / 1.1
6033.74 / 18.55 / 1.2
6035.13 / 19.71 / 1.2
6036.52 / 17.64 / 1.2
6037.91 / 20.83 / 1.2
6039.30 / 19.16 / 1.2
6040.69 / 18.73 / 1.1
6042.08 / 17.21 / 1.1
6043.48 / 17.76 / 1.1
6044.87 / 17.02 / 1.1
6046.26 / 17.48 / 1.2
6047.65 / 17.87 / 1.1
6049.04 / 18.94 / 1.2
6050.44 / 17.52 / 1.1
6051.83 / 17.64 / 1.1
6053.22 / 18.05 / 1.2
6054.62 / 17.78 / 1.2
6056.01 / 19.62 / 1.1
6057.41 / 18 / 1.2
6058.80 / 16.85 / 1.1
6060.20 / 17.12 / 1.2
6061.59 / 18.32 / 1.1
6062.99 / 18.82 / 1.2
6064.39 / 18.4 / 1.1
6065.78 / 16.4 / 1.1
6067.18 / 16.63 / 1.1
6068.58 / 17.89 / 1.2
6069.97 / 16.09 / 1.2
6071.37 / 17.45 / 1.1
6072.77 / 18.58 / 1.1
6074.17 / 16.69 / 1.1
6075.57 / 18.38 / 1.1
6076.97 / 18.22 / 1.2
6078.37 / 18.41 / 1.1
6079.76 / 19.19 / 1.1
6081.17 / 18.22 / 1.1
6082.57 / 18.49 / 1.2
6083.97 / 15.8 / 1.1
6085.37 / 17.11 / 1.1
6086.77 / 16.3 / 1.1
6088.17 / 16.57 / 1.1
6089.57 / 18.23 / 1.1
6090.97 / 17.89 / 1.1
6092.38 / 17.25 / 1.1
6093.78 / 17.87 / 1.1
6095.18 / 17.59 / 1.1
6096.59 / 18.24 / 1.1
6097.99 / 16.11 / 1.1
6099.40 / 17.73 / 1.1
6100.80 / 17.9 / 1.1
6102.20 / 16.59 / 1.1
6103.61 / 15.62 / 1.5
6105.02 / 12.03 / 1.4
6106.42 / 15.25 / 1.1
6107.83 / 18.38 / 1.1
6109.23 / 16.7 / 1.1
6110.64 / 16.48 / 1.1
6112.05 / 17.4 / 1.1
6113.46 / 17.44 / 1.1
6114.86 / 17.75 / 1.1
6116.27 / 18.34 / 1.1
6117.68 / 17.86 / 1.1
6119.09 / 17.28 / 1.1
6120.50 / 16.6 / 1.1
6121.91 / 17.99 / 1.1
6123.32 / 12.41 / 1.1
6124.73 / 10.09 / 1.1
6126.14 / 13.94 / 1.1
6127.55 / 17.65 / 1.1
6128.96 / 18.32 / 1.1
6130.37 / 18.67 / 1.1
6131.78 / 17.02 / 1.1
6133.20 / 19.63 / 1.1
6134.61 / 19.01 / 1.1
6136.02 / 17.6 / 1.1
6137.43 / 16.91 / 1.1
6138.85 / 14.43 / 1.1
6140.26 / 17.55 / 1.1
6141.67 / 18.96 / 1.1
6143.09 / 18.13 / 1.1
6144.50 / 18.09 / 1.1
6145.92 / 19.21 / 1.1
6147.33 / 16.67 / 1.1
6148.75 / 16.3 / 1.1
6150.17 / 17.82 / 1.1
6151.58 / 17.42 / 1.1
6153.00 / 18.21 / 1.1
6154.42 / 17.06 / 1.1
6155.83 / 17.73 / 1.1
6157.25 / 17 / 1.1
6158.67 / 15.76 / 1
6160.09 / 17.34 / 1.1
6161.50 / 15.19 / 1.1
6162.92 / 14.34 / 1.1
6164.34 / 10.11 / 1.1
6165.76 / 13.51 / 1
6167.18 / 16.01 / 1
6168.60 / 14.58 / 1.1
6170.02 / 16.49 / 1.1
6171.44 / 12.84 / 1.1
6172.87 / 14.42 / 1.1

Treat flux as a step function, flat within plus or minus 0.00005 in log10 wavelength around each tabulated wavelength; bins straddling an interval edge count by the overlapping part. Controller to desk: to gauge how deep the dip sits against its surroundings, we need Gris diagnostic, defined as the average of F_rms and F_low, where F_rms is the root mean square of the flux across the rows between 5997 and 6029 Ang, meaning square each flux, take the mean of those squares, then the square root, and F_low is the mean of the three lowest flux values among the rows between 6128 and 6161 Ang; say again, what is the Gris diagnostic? 16.1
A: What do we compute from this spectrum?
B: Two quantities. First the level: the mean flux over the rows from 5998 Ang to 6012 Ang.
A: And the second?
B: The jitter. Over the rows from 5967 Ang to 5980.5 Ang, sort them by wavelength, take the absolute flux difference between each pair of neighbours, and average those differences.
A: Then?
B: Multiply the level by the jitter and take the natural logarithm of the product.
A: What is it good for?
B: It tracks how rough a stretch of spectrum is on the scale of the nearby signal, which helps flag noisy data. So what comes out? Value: 3.35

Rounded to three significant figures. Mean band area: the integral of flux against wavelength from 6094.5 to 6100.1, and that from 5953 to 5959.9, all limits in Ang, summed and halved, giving 106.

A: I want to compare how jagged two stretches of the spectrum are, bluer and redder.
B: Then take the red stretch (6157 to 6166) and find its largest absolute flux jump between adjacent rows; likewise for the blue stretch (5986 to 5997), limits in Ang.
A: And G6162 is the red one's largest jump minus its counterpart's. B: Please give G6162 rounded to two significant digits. 1.7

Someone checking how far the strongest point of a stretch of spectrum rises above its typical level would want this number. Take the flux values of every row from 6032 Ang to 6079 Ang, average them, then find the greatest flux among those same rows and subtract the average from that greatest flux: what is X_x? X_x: 2.86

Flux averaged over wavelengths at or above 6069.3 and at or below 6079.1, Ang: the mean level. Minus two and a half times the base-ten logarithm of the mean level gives -3.12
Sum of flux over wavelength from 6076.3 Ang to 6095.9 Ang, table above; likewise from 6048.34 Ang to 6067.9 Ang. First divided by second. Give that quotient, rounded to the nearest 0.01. 0.99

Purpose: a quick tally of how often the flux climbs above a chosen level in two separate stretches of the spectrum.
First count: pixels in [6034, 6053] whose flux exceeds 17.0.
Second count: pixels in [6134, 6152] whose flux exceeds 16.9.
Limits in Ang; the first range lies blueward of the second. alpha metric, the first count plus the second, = 23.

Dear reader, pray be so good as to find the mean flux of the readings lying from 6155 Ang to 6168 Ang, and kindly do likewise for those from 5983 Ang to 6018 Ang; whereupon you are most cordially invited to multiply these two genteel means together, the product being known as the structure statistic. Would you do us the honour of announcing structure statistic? 261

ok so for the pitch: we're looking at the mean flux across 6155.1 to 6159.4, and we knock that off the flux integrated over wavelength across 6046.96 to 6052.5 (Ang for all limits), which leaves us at 83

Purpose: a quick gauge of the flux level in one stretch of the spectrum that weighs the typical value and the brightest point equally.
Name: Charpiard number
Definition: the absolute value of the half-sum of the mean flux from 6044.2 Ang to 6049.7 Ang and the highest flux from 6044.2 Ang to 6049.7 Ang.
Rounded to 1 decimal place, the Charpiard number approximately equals 18.4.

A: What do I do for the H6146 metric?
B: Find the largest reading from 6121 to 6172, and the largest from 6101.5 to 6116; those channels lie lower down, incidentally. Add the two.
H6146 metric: 38.0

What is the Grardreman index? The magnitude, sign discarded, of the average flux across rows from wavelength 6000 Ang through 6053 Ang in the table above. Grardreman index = 17.2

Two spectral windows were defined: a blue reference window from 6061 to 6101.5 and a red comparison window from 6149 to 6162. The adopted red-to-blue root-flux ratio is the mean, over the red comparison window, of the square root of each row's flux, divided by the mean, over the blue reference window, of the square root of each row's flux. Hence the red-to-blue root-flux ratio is 0.98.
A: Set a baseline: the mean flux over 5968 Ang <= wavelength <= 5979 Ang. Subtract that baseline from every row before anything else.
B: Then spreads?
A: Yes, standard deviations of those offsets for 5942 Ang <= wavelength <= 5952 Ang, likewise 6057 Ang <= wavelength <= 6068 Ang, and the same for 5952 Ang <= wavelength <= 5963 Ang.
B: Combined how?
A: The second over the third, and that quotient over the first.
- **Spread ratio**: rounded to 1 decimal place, 1.0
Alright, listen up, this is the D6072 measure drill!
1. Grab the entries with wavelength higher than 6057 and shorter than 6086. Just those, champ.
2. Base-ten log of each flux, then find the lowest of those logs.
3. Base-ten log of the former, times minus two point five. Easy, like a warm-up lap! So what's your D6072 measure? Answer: -0.20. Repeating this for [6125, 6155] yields -0.15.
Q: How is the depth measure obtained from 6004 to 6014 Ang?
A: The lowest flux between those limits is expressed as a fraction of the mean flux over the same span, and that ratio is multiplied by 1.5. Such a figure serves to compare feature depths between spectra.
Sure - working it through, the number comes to 1.35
